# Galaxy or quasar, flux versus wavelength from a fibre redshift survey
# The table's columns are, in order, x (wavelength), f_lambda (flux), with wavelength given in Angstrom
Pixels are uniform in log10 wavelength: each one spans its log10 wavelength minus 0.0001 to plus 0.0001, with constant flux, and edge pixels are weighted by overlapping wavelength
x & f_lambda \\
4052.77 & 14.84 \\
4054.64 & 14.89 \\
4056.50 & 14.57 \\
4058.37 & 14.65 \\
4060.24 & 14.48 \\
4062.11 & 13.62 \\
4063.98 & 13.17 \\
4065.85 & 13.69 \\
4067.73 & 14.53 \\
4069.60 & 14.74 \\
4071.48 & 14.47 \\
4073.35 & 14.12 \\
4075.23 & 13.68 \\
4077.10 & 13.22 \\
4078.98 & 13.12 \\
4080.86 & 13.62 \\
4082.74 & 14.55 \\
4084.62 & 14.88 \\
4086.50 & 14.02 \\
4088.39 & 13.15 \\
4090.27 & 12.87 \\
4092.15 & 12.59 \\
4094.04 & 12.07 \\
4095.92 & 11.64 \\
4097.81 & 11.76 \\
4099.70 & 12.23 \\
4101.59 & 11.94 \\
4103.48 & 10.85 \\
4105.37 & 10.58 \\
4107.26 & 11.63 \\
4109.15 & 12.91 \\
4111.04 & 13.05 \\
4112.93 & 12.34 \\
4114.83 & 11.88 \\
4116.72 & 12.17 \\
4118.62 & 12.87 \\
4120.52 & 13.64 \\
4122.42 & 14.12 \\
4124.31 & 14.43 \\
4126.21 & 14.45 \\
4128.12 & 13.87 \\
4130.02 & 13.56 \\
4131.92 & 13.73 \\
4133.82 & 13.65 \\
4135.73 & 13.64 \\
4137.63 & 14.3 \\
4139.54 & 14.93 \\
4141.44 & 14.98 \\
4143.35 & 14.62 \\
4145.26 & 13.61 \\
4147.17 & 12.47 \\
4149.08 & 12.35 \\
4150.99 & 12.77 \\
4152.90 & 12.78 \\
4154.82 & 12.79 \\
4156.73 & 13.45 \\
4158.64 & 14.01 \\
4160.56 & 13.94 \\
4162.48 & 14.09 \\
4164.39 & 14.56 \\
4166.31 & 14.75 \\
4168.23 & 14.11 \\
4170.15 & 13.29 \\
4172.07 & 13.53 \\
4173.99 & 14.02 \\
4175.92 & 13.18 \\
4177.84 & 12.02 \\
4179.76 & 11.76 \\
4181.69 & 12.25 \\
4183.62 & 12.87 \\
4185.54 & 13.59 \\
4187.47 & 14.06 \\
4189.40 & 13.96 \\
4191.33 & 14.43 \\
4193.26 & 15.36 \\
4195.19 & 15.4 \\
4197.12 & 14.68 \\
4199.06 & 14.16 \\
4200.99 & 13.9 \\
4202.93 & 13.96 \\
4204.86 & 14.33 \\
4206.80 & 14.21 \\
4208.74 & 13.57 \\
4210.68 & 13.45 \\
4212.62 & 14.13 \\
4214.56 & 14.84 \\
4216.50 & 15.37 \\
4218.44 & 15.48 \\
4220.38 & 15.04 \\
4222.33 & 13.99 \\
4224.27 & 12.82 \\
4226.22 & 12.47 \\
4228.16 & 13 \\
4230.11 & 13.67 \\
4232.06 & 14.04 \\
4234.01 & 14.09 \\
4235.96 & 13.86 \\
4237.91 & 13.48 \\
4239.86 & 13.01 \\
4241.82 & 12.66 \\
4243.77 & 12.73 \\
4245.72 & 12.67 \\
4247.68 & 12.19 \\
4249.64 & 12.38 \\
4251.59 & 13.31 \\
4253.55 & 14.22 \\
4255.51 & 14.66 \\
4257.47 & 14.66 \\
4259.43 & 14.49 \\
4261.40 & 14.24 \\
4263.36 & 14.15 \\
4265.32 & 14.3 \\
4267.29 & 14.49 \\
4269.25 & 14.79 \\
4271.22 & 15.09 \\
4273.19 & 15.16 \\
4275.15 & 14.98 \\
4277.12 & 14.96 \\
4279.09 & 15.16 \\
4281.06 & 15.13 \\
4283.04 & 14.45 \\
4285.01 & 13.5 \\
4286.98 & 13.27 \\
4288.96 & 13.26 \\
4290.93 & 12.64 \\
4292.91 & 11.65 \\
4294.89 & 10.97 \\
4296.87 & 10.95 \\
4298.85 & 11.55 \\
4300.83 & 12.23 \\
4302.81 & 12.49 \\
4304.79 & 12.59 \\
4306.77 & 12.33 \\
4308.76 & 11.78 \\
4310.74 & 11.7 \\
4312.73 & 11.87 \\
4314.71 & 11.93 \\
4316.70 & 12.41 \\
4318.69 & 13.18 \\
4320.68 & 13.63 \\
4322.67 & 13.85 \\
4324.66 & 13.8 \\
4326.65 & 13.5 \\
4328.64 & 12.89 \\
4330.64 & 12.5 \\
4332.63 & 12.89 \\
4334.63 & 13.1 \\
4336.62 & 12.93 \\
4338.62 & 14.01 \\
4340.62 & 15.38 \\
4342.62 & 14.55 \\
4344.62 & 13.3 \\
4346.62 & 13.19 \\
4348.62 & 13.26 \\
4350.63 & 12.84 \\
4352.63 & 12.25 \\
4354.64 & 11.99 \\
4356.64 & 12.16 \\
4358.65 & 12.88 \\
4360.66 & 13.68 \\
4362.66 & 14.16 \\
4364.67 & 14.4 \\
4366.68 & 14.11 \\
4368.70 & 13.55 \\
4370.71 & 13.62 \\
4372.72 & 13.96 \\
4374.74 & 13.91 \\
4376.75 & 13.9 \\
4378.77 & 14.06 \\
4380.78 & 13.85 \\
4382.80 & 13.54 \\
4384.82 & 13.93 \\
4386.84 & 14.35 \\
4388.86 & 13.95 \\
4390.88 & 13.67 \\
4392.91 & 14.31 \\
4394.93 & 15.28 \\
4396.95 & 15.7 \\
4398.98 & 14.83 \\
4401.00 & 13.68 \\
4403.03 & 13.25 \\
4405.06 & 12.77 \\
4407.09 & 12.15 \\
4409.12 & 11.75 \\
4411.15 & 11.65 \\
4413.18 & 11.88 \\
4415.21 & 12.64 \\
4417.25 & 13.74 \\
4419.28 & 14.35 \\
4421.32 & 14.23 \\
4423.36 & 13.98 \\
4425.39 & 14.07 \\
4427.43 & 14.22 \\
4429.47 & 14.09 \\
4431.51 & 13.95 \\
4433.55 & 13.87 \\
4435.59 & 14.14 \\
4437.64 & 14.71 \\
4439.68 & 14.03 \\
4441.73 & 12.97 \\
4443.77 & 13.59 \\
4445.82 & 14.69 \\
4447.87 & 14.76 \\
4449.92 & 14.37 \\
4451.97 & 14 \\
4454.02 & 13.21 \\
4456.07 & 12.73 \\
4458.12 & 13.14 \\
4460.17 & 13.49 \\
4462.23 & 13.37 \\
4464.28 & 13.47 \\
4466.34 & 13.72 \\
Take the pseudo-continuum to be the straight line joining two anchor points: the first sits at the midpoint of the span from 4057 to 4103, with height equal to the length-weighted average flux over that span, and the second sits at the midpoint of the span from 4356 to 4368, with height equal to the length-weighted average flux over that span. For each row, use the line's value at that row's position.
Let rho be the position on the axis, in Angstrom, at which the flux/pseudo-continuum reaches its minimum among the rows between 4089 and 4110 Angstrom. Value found 4105.37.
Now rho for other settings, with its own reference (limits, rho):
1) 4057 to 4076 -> 4063.98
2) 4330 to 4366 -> 4354.64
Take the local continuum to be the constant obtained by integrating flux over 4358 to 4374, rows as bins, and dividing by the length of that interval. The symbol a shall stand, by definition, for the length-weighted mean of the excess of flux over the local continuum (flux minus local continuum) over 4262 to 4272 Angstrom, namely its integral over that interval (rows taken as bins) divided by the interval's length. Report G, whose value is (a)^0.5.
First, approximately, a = 0.73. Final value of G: 0.85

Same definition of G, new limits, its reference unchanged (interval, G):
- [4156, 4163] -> 0.24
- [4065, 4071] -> 0.72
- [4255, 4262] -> 0.84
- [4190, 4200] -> 0.98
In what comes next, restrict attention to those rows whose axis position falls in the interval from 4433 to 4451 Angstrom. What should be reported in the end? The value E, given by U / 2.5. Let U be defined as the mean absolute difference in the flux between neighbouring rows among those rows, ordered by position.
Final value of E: 0.24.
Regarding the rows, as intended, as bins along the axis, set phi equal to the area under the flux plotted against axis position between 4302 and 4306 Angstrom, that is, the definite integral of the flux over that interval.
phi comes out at 50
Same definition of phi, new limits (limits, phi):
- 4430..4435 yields 70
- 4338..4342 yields 59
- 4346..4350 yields 53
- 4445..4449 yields 59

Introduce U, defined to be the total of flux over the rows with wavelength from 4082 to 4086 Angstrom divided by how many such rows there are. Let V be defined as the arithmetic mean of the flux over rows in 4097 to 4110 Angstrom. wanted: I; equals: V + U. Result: 26.4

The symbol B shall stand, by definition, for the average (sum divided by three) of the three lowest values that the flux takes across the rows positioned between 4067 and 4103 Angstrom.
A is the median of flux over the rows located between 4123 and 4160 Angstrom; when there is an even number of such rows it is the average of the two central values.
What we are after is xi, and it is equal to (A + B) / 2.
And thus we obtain 12.7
